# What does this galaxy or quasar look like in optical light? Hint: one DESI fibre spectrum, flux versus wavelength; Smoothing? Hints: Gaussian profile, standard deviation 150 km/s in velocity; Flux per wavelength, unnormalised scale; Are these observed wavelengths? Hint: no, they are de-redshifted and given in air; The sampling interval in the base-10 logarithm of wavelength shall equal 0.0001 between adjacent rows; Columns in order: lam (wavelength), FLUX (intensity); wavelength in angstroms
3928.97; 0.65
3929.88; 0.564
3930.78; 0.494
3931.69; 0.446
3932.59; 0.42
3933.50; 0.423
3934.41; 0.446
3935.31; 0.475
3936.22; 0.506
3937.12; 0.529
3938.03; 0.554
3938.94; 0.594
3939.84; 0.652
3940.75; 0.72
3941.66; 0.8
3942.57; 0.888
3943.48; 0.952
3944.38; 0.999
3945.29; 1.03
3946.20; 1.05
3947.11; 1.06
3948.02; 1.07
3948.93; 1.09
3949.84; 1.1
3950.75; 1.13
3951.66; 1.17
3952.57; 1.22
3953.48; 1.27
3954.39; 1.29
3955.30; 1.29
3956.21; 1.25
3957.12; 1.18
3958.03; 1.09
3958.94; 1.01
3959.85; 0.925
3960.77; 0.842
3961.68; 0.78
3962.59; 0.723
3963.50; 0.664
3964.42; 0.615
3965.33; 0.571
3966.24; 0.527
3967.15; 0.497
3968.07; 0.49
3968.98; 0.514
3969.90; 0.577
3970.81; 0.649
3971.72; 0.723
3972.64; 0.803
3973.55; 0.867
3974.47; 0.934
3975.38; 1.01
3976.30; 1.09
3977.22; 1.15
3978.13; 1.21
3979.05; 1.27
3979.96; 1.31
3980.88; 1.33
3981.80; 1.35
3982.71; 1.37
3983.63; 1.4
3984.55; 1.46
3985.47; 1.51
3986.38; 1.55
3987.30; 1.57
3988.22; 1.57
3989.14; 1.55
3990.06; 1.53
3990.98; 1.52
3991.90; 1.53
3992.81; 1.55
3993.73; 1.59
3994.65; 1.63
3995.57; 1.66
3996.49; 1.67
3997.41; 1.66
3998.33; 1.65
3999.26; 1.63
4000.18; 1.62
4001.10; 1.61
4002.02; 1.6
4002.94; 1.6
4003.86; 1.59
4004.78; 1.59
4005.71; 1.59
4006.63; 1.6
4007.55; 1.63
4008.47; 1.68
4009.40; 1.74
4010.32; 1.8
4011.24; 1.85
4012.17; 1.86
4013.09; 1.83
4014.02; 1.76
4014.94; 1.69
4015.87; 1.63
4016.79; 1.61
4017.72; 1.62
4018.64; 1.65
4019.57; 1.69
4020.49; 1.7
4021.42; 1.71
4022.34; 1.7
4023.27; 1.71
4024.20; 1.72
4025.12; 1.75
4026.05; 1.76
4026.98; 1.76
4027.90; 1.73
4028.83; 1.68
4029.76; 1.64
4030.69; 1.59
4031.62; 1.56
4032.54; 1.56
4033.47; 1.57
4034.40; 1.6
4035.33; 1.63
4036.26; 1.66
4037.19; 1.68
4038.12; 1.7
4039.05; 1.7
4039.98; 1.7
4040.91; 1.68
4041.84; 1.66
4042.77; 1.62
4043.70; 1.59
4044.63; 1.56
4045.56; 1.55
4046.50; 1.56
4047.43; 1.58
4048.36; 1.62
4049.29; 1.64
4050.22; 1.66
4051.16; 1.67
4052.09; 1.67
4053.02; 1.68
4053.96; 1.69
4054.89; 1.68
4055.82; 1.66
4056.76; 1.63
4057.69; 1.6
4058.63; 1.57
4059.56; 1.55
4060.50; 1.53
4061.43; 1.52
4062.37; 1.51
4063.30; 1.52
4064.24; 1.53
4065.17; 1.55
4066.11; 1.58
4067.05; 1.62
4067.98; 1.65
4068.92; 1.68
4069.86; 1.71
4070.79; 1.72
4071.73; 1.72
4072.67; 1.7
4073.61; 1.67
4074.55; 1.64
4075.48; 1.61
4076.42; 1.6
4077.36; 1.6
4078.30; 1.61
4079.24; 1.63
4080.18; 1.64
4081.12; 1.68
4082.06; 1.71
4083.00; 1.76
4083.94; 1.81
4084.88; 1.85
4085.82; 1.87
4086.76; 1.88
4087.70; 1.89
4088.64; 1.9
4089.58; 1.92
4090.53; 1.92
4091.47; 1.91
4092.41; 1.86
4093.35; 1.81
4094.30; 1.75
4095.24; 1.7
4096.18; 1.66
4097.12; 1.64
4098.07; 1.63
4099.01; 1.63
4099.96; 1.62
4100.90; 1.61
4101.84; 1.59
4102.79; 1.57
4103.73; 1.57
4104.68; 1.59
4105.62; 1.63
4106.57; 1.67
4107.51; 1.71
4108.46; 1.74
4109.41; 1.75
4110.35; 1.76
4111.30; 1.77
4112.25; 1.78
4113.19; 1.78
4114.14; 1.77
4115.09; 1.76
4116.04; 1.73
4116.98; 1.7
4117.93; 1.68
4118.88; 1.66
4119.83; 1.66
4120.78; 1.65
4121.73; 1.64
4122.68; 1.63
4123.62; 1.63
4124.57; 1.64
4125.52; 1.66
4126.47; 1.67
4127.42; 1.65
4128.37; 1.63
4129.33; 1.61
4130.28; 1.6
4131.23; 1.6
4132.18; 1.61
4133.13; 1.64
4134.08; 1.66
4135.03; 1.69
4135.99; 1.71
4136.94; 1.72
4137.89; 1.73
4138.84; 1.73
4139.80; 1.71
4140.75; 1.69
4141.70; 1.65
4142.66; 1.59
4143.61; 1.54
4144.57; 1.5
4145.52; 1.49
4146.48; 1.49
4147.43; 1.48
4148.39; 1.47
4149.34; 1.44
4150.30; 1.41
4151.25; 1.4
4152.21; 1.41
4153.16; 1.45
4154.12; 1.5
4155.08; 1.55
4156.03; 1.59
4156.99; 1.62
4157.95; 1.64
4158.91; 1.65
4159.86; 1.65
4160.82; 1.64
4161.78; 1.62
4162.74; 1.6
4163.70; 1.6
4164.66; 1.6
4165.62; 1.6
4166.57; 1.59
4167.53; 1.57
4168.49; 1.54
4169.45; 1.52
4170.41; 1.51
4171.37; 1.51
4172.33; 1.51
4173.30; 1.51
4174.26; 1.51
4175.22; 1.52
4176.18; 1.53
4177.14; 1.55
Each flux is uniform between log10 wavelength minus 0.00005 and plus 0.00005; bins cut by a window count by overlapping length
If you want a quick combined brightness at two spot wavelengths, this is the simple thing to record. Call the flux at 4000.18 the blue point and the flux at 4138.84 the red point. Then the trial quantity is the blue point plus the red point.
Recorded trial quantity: 3.35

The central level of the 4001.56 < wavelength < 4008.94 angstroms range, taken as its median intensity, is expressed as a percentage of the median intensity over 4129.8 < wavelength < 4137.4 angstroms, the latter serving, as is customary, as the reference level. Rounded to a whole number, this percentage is 97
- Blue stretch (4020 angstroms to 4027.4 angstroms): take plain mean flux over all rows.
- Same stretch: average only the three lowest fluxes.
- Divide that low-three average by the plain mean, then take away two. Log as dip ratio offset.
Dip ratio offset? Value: -1.01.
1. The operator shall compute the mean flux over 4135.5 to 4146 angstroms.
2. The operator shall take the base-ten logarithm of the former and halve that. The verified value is 0.11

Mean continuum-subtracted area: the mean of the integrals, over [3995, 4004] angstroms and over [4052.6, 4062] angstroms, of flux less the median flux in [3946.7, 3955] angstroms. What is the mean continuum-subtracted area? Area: 4.5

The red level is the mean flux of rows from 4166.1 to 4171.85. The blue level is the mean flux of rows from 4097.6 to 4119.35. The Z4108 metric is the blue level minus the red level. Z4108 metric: 0.1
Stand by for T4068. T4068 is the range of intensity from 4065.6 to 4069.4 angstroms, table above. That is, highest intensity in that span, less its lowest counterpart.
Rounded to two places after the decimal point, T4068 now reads 0.10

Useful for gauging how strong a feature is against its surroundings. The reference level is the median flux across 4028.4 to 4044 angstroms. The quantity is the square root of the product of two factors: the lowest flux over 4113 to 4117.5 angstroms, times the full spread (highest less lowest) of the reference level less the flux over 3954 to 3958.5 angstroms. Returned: 0.58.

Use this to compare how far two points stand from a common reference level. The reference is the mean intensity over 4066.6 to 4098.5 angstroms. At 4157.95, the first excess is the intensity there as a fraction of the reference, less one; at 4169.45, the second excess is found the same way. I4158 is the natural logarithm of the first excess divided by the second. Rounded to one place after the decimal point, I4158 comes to -0.8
